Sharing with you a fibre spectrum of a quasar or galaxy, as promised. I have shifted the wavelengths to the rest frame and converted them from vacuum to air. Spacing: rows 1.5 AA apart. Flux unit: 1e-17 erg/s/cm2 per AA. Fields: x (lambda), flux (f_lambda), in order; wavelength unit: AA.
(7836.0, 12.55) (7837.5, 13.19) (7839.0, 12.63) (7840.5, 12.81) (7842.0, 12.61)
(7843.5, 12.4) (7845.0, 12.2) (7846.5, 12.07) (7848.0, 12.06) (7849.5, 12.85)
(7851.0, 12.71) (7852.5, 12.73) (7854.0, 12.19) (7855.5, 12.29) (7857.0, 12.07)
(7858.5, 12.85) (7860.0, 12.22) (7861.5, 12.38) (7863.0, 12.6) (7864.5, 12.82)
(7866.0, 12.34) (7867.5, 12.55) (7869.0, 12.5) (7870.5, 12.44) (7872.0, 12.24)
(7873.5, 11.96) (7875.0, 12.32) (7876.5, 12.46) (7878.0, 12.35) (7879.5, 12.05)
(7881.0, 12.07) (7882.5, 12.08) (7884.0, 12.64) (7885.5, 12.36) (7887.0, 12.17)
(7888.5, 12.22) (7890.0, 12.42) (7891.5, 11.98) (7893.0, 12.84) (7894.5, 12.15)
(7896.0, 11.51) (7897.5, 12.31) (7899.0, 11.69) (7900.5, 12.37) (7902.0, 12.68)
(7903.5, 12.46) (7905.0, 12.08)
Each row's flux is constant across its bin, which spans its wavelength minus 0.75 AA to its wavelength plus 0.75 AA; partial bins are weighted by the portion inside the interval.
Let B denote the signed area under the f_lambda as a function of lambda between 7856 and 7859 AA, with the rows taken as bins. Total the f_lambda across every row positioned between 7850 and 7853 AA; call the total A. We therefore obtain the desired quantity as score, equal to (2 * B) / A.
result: 2.9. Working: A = 25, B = 37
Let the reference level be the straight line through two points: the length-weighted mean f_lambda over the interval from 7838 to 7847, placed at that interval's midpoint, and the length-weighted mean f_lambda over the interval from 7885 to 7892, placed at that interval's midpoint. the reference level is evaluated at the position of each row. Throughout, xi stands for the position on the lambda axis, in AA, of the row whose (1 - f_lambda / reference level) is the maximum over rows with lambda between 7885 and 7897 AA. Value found 7896.0 AA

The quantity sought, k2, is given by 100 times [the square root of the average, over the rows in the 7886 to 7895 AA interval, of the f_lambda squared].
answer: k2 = 1230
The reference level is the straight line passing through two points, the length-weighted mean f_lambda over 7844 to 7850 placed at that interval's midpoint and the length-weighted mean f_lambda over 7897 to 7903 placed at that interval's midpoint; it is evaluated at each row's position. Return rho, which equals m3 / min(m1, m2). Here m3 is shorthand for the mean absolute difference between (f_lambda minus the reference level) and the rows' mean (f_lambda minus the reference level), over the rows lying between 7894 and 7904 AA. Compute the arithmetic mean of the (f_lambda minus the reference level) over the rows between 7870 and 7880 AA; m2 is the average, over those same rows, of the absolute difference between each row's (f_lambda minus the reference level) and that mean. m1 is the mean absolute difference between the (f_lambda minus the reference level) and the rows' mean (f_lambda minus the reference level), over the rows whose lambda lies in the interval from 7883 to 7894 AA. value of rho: 2.2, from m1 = 0.22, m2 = 0.15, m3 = 0.33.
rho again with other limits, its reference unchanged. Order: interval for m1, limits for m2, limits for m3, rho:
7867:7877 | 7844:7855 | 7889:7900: 2.2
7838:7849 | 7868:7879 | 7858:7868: 1.5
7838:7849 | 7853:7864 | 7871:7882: 0.8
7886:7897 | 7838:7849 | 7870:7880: 0.6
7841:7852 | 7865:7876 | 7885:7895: 1.4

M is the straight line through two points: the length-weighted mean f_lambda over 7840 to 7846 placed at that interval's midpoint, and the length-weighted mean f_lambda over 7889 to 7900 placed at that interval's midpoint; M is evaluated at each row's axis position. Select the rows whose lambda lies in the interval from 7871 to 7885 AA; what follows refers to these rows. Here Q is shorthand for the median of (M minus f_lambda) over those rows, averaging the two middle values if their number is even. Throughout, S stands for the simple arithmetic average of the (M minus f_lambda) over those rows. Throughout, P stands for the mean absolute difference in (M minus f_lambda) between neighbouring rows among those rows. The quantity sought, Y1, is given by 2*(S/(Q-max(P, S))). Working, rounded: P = 0.22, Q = 0.04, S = 0.003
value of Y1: 0.0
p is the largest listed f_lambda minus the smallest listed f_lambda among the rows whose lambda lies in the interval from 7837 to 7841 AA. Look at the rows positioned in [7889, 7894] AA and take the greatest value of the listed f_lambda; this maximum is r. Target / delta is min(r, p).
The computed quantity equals 0.6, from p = 0.56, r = 12.84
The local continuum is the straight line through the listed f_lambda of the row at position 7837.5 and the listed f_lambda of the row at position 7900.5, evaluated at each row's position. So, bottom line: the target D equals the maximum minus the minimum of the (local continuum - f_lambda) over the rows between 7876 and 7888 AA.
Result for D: 0.6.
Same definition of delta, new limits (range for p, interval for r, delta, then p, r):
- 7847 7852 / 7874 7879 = 0.8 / 0.79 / 12.46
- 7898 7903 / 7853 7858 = 1.0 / 0.99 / 12.29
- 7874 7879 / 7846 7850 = 0.1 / 0.14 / 12.85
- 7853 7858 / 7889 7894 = 0.2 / 0.22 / 12.84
